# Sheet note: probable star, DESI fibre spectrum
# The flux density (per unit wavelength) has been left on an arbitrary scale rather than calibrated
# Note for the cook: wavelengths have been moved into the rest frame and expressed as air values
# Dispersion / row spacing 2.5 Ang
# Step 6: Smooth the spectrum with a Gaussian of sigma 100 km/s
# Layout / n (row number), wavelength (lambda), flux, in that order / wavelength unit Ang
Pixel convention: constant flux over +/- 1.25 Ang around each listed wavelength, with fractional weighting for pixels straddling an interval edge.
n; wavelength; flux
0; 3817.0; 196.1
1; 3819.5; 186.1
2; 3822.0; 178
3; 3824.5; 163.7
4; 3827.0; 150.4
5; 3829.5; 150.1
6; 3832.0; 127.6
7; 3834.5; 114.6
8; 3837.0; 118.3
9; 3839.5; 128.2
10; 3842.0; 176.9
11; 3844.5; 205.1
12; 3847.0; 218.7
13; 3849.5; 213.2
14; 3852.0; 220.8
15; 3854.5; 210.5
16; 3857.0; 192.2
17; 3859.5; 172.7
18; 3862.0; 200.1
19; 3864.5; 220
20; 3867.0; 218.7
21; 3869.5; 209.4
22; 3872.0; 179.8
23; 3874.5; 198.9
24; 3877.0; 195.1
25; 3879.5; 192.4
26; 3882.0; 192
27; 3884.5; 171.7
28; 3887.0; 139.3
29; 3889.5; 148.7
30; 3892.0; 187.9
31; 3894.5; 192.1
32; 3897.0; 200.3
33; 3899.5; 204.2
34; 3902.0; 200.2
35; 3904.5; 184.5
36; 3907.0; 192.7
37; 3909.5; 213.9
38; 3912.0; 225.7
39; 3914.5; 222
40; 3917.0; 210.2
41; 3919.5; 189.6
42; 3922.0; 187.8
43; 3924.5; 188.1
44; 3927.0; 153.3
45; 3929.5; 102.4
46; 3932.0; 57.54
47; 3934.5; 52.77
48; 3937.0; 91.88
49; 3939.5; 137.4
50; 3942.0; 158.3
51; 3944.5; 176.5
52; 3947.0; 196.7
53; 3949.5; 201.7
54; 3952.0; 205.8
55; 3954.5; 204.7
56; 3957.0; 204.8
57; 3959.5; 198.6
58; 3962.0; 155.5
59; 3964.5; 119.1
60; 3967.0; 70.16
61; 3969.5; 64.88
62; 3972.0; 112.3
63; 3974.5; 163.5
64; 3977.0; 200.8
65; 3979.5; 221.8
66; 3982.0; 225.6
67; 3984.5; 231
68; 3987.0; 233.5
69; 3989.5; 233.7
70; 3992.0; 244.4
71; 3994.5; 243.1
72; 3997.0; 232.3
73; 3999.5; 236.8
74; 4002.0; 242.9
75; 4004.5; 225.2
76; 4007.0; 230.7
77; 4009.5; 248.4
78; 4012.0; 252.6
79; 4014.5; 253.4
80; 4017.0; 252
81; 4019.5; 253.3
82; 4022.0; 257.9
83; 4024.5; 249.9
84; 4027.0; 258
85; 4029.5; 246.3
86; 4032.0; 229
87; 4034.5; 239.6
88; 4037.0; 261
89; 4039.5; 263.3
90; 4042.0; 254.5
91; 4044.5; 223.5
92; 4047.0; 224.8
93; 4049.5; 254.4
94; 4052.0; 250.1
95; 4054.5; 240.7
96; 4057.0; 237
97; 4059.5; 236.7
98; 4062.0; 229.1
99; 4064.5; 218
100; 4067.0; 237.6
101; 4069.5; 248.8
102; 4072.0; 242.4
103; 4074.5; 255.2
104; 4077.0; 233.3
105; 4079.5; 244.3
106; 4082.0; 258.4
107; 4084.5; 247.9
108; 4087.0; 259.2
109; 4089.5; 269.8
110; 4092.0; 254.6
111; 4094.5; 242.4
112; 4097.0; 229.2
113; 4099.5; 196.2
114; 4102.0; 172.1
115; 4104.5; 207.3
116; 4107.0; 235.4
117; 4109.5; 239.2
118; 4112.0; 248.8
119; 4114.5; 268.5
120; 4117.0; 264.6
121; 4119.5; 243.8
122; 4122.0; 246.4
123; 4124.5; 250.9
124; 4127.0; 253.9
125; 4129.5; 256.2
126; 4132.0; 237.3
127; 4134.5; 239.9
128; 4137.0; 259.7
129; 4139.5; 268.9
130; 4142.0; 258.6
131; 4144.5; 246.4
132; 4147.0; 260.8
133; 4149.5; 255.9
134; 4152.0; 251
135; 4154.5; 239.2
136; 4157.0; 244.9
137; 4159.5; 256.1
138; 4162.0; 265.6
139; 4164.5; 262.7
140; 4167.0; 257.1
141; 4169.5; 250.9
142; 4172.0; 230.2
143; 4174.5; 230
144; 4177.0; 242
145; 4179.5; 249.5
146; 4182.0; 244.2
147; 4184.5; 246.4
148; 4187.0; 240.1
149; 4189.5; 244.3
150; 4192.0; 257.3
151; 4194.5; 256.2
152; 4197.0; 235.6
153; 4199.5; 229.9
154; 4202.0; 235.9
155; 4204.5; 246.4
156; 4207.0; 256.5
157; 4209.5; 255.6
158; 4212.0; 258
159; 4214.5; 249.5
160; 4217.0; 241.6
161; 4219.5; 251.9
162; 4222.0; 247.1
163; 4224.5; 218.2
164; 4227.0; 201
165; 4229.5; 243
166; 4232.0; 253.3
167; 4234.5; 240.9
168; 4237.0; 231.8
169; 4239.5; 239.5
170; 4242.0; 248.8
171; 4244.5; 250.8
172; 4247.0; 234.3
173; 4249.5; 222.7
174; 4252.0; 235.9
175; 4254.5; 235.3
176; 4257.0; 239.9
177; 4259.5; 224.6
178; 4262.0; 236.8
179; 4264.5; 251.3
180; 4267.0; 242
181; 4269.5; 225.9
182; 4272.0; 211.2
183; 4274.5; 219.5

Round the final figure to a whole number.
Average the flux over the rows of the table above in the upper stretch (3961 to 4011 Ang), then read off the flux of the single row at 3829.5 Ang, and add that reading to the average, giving 347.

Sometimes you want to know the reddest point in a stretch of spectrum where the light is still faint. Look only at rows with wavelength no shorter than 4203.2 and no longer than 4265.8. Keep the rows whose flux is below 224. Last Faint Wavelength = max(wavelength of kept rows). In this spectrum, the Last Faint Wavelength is 4249.5 Ang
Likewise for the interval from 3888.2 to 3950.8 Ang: 3949.5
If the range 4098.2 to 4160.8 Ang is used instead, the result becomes 4104.5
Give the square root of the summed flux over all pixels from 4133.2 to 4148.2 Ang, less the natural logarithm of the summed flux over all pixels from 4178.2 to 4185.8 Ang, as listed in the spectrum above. 33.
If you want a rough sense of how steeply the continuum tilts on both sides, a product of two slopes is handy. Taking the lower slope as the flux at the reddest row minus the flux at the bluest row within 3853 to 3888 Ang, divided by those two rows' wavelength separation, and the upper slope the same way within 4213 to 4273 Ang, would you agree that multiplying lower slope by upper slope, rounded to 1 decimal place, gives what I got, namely 1.5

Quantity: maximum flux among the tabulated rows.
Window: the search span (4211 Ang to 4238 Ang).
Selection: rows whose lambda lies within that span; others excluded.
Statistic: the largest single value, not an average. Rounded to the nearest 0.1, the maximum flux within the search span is 258.0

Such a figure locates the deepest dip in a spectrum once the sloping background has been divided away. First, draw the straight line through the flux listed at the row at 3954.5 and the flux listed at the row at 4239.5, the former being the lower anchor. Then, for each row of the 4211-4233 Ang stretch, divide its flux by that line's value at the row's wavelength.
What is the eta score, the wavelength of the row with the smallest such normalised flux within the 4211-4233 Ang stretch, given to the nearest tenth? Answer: 4227.0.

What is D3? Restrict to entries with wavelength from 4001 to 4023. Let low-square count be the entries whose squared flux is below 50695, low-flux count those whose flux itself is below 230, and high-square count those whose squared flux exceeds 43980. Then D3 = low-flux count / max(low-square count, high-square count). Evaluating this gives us 0.11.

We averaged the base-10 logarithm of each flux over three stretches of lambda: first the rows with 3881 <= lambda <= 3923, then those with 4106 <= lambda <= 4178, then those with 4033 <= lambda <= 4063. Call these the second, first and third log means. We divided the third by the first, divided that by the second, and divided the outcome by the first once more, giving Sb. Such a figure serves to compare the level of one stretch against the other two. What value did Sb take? 0.182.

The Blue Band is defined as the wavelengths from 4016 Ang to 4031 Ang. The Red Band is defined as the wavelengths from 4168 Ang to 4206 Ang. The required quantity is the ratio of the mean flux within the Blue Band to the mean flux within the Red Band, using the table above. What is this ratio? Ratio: 1.04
